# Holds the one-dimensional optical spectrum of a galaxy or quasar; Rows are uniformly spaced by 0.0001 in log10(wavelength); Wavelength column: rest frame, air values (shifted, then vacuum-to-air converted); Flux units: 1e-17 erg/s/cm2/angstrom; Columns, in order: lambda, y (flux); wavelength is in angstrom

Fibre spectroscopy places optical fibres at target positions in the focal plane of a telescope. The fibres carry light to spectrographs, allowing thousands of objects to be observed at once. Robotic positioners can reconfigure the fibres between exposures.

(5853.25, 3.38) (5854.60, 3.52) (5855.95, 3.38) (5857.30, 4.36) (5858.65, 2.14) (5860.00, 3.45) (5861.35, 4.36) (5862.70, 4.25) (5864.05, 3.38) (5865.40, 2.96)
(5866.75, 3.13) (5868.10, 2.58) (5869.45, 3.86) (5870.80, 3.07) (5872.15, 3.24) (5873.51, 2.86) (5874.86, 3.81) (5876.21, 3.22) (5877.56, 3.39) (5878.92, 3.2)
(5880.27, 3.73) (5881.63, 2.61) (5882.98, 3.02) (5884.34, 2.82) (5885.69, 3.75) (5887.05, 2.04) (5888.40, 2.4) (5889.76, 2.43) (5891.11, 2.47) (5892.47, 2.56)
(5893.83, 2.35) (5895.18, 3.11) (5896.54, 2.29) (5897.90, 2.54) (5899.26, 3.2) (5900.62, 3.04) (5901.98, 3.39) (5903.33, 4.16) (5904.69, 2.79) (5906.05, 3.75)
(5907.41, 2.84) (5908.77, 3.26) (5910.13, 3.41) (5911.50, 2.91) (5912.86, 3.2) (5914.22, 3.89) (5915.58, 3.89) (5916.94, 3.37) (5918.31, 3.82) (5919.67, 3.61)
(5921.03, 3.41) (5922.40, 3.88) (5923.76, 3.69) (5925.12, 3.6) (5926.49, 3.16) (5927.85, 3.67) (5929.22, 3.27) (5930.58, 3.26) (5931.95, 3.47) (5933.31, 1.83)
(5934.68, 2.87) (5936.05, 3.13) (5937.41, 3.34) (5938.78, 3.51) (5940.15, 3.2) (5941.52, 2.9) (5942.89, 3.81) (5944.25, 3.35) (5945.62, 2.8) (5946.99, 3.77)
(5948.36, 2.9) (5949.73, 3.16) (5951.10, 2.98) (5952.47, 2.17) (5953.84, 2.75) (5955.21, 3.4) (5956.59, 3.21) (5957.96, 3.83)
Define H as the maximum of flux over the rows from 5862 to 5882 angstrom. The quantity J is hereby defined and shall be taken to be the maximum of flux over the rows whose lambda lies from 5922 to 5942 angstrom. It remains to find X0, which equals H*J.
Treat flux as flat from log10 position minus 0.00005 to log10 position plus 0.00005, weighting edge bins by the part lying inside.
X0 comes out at 16.5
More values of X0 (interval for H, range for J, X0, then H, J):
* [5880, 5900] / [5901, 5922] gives 15.6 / 3.75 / 4.16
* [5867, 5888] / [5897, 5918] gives 16.1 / 3.86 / 4.16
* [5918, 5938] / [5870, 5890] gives 14.8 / 3.88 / 3.81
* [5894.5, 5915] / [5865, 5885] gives 16.1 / 4.16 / 3.86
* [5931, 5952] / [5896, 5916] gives 15.8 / 3.81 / 4.16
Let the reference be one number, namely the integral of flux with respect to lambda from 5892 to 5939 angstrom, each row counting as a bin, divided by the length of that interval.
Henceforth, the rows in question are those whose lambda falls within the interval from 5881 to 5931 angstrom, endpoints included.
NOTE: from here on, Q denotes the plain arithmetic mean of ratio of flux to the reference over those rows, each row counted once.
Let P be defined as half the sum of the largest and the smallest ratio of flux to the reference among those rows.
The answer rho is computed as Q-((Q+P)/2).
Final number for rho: 0.01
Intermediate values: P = 0.96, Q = 0.97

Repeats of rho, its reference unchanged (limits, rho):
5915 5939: 0.08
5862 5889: 0.00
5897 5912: -0.02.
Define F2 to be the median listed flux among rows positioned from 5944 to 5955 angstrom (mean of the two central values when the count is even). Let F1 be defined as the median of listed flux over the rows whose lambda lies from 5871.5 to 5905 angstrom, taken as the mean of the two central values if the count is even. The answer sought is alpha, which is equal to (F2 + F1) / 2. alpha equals 3.0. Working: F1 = 3.02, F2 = 2.9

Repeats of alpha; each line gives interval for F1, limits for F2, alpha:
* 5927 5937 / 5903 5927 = 3.4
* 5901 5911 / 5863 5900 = 3.2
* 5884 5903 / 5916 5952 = 2.9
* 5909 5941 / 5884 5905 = 3.0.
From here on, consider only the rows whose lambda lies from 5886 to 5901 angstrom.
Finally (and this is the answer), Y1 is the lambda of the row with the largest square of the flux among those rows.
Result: 5899.26 angstrom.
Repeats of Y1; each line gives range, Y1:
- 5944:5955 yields 5946.99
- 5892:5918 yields 5903.33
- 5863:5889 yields 5869.45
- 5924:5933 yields 5927.85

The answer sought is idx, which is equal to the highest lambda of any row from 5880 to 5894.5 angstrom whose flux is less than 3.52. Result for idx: 5893.83 angstrom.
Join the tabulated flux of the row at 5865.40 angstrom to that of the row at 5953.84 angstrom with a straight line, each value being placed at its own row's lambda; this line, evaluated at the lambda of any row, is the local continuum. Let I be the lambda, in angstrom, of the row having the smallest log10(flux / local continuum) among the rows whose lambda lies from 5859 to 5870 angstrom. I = 5868.10 angstrom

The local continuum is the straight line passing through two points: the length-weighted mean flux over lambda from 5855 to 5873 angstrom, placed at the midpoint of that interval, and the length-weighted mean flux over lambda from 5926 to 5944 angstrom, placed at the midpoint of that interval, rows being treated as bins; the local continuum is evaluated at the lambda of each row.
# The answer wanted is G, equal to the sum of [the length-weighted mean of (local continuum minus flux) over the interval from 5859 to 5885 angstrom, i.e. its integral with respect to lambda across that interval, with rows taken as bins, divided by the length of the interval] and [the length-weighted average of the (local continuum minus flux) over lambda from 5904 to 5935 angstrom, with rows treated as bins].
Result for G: 0.0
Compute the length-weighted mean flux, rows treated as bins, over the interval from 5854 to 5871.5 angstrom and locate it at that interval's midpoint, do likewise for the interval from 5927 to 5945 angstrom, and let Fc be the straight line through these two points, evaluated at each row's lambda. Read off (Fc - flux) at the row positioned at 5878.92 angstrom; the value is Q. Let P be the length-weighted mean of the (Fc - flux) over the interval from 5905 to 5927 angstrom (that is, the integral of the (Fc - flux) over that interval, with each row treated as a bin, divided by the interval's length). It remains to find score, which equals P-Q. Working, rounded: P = -0.2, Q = 0.2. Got -0.4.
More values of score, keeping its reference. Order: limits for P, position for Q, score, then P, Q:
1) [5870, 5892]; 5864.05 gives 0.3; 0.4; 0.0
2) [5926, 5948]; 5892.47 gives -0.8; 0.0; 0.8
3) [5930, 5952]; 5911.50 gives -0.3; 0.1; 0.4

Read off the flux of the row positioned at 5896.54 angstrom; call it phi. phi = 2.29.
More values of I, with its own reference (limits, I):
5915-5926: 5916.94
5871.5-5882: 5881.63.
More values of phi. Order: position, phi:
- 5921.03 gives 3.41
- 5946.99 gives 3.77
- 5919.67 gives 3.61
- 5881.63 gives 2.61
